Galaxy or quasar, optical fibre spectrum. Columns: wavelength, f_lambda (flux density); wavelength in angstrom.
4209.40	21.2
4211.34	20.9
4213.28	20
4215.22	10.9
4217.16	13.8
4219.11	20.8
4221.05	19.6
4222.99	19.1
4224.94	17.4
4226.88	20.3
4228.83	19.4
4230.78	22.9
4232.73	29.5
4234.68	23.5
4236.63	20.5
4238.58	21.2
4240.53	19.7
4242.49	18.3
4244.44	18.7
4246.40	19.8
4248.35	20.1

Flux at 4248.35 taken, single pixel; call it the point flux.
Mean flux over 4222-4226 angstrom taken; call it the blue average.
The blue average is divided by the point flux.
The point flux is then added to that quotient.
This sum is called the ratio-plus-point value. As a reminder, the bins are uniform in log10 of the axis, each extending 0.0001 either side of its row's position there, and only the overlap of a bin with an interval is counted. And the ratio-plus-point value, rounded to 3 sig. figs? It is 21.0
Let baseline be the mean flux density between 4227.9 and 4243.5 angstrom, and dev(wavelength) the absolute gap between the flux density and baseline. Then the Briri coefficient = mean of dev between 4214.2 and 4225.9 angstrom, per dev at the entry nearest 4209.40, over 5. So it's 1.5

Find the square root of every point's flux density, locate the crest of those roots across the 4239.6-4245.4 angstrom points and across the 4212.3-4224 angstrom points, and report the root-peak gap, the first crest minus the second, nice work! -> -0.12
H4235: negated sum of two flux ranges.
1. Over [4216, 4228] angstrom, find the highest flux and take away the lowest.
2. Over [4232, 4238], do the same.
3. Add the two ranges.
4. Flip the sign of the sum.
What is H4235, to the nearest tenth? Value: -16.0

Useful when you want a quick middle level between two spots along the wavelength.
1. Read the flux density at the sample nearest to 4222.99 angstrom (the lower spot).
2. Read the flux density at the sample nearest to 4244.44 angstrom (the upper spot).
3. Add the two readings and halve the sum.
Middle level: 18.9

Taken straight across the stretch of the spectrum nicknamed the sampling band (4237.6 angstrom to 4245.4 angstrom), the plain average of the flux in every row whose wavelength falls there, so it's 19.5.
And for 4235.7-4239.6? 20.9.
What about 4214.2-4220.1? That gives 15.2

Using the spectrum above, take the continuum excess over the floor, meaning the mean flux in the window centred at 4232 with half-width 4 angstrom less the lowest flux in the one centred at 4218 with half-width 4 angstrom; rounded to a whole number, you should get 13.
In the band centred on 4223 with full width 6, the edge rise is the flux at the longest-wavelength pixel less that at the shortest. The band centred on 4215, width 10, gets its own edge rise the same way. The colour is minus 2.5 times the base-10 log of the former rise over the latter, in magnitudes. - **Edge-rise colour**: -3.4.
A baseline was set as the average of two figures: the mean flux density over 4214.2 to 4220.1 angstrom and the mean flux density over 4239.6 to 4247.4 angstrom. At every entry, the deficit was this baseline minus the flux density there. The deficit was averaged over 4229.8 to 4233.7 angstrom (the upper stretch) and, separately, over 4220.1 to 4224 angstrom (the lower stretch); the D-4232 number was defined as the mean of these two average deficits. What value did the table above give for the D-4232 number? -5.6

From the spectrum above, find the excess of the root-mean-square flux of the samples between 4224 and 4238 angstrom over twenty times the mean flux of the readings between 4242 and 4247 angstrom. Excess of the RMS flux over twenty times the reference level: -356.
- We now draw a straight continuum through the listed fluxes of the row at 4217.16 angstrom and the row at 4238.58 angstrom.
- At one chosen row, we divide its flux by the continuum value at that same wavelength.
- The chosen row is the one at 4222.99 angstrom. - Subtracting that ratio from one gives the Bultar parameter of -0.21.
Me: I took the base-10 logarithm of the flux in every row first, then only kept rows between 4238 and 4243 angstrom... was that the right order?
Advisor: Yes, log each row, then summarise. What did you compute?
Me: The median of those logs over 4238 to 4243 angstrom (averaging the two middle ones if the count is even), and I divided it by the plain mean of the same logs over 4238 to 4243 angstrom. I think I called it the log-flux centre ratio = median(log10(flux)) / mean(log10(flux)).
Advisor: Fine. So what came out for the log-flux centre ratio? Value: 1.00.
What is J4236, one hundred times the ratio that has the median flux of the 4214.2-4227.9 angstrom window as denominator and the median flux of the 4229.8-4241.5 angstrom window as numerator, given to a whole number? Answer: 115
